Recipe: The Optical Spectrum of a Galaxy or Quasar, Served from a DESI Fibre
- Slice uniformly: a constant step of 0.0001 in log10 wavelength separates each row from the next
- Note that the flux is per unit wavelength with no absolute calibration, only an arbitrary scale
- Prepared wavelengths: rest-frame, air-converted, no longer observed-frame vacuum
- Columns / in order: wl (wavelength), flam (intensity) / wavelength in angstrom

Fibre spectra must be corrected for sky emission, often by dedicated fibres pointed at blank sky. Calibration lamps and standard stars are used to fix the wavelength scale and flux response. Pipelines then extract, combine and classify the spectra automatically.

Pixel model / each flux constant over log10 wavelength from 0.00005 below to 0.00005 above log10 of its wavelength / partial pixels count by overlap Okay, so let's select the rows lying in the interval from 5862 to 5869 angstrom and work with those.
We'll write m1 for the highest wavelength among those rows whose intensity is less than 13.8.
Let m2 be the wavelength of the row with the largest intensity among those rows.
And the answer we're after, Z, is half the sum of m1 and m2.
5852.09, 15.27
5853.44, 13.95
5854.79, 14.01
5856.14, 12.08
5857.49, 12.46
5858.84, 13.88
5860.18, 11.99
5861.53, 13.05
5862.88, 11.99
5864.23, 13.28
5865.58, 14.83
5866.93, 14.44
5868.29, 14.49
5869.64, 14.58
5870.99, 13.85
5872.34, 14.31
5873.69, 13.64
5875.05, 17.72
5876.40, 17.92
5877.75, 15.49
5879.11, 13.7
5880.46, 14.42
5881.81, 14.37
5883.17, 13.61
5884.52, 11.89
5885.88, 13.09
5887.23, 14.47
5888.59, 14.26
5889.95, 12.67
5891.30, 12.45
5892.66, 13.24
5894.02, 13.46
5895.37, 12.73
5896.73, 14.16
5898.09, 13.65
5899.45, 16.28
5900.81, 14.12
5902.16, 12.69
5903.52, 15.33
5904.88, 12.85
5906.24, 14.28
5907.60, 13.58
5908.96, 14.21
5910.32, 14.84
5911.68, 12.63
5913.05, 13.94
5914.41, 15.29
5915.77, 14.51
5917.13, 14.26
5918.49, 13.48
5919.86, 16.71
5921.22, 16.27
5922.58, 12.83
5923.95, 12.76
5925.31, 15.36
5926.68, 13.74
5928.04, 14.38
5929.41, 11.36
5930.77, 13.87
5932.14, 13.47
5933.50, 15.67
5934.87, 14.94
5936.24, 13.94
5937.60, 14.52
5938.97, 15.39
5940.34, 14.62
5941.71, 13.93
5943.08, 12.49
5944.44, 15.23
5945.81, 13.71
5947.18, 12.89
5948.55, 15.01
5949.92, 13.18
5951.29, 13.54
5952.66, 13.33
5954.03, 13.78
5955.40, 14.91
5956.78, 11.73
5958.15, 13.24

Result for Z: 5864.9 angstrom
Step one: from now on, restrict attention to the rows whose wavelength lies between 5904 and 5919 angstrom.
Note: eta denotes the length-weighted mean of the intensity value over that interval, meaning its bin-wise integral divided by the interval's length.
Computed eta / 14.0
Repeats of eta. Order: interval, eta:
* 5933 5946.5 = 14.4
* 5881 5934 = 13.9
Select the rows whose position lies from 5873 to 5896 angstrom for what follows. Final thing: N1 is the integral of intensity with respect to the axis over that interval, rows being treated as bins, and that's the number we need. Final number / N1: 324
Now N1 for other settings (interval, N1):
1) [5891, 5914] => 318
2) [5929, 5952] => 322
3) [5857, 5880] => 327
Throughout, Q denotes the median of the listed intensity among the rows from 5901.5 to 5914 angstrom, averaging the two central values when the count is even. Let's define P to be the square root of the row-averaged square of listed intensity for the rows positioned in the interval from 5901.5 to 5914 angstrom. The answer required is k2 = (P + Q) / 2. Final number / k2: 13.9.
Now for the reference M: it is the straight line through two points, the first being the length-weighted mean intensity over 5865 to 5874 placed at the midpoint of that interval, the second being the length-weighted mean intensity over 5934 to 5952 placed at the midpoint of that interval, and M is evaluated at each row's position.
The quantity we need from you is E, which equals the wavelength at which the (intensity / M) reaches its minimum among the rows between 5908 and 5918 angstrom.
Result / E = 5911.68 angstrom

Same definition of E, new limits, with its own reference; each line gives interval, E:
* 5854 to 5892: 5884.52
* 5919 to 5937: 5929.41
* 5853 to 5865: 5860.18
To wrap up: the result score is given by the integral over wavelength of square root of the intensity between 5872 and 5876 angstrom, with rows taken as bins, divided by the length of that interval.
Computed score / 3.93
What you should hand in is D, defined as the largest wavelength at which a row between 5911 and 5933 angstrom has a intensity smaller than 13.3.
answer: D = 5929.41 angstrom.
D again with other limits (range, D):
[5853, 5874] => 5864.23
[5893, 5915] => 5911.68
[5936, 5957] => 5956.78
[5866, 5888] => 5885.88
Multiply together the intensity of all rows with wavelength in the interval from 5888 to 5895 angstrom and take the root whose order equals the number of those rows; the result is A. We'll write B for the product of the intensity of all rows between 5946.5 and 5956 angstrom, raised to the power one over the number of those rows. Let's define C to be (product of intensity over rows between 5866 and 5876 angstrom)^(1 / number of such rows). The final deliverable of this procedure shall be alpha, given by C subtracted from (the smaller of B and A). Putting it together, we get -1.5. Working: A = 13.2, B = 13.8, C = 14.67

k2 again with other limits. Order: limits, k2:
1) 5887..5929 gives 14.1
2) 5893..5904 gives 14.0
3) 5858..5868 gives 13.3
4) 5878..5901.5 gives 13.7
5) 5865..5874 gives 14.4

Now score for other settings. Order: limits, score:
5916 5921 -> 3.86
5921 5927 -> 3.74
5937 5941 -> 3.85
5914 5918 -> 3.83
